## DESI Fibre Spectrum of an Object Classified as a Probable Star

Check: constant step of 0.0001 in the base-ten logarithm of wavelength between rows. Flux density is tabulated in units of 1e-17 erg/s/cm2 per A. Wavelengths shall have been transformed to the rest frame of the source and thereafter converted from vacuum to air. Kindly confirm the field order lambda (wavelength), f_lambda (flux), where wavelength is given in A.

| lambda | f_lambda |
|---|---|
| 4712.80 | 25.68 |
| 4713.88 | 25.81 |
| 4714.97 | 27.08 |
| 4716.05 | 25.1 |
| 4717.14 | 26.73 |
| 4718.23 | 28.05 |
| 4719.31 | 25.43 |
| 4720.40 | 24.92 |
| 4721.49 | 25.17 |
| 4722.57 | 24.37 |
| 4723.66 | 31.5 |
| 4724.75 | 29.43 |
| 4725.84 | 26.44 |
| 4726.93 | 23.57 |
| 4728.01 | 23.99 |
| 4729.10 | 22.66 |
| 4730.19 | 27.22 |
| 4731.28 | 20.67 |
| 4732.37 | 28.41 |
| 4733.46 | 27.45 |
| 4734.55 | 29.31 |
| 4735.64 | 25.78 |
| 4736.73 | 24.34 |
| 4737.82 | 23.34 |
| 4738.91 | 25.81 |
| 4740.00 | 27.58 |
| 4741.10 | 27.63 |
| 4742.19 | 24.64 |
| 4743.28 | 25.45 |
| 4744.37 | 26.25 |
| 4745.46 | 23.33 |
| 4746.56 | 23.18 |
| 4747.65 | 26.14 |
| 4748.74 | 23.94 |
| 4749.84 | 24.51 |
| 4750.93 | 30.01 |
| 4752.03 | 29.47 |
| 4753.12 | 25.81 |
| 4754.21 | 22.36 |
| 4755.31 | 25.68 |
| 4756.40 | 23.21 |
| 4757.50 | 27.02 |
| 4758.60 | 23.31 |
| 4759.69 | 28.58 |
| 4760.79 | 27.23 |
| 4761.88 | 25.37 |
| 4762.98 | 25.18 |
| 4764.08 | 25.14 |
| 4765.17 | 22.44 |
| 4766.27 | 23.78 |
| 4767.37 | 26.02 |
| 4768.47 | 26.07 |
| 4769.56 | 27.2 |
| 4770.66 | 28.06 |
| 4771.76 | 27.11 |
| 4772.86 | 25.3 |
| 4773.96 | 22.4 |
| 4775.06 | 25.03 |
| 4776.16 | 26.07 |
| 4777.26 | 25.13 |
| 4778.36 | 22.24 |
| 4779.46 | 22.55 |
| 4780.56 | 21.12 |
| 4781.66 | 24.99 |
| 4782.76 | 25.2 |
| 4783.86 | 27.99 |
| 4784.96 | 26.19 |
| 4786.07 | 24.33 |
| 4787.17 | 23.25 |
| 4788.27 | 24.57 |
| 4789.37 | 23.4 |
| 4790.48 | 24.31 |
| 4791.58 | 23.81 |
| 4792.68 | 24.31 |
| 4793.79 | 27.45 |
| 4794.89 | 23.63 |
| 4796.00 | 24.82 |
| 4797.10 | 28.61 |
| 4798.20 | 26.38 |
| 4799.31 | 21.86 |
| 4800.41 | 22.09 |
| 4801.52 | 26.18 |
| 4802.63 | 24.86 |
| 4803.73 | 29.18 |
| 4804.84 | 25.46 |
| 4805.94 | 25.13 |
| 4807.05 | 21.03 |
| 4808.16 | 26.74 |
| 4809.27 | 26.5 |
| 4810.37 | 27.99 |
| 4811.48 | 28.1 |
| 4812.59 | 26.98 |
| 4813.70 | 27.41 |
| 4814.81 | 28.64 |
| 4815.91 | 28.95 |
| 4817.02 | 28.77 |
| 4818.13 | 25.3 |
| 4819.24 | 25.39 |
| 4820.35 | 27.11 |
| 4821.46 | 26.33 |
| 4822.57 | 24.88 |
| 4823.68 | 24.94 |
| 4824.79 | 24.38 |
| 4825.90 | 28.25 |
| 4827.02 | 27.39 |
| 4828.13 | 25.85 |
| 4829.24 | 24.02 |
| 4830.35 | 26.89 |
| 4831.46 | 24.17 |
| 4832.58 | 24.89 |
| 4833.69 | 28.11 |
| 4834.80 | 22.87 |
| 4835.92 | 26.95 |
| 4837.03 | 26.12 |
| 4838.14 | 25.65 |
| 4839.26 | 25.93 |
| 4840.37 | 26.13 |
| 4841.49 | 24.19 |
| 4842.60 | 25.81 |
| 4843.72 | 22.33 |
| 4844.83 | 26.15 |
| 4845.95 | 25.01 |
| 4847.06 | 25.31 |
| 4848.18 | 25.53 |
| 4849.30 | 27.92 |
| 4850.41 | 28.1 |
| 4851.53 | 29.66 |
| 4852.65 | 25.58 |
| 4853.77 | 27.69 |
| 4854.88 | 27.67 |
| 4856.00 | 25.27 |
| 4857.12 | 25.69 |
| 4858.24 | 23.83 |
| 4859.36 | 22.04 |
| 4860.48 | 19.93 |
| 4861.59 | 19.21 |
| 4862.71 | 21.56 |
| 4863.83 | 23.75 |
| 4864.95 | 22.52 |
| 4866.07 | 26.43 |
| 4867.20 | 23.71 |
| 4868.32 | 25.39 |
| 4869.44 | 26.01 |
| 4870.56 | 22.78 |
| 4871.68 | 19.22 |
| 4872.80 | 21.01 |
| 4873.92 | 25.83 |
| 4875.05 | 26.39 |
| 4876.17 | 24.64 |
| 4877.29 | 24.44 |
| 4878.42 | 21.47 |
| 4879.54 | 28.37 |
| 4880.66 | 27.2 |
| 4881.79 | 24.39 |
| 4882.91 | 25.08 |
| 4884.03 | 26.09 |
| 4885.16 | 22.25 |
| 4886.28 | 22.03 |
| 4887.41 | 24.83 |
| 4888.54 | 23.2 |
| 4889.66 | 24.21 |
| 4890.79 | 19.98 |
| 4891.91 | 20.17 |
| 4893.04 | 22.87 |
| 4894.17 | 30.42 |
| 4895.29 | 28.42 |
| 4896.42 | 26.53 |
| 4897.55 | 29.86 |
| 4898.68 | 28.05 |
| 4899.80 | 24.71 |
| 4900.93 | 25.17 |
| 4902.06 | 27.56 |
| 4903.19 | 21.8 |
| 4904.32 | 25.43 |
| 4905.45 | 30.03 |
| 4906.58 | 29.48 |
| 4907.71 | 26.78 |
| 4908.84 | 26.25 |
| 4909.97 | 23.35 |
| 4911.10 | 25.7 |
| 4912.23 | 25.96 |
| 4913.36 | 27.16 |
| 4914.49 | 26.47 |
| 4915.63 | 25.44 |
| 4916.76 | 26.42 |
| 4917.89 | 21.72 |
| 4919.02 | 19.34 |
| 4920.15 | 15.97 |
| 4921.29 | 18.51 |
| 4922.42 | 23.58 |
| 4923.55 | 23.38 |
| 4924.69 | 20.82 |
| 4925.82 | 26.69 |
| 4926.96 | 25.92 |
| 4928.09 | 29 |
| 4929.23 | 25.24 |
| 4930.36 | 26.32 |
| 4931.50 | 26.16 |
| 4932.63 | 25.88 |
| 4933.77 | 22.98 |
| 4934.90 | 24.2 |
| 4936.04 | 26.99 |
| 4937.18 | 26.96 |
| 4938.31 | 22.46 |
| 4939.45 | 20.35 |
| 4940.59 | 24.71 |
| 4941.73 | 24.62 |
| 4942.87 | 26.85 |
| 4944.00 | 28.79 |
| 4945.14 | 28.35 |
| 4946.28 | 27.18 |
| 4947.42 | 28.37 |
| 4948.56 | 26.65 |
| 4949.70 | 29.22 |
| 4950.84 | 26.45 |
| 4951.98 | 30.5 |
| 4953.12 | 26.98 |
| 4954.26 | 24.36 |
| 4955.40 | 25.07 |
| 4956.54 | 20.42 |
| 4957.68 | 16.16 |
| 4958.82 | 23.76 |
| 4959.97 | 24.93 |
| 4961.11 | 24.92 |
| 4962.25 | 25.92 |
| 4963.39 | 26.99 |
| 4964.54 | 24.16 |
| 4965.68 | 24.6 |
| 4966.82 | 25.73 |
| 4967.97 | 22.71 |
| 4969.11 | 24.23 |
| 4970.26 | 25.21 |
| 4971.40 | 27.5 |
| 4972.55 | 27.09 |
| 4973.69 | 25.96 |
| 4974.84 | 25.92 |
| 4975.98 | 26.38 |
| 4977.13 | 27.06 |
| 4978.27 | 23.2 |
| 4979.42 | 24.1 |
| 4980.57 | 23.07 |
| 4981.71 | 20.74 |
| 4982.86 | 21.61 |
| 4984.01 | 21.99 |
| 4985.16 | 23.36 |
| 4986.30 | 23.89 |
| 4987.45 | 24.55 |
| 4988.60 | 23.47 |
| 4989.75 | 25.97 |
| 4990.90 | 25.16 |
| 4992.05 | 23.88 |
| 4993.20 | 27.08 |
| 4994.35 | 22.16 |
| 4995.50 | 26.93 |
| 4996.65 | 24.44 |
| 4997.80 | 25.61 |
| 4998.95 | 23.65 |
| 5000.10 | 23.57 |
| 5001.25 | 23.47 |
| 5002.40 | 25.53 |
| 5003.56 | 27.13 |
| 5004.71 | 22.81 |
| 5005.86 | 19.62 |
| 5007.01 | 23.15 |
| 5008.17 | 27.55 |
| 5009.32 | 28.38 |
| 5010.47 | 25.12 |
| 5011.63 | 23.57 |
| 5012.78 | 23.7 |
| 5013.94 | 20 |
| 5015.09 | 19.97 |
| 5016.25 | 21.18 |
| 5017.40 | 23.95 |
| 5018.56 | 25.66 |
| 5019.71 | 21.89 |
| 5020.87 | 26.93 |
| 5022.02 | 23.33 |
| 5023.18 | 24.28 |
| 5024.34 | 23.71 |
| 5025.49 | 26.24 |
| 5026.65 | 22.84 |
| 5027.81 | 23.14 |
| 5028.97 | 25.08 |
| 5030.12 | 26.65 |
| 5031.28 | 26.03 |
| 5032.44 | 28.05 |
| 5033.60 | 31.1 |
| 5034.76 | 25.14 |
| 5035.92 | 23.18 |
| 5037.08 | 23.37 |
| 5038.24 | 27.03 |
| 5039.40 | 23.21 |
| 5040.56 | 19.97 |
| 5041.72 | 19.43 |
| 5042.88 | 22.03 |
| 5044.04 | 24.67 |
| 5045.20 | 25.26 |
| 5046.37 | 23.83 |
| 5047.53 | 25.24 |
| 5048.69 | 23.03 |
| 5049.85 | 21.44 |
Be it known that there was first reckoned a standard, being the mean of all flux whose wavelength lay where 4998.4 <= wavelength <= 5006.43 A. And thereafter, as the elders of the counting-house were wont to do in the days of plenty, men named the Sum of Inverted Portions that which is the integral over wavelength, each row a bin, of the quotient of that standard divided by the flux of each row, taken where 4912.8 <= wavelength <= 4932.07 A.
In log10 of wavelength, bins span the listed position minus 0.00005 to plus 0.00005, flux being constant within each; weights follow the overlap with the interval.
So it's 19.5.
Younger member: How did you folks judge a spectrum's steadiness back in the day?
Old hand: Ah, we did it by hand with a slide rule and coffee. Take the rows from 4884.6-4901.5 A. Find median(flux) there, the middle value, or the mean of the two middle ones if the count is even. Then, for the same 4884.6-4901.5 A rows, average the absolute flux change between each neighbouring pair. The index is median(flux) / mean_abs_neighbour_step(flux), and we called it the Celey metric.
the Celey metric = 10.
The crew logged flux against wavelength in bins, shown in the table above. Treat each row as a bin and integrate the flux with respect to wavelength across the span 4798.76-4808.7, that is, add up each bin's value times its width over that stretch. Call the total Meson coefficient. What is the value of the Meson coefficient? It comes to 246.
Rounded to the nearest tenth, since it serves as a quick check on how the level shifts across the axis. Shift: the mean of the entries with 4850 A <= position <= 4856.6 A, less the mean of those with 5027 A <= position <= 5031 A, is 2.4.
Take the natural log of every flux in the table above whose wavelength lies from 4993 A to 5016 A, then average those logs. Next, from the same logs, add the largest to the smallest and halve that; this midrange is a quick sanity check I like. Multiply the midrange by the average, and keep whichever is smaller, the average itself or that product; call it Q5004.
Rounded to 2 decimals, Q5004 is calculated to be 3.18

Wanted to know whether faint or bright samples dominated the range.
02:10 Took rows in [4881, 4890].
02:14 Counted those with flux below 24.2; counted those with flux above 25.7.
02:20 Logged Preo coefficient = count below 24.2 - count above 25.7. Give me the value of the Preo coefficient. 2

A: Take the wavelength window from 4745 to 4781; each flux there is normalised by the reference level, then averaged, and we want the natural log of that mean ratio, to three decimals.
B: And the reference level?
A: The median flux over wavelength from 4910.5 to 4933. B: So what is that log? -0.025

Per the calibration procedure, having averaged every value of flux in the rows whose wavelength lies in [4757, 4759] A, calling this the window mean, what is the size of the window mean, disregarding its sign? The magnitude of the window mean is 25.2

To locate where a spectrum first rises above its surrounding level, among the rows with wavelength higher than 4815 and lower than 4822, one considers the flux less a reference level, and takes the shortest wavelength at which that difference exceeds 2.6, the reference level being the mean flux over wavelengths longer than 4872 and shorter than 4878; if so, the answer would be 4815.91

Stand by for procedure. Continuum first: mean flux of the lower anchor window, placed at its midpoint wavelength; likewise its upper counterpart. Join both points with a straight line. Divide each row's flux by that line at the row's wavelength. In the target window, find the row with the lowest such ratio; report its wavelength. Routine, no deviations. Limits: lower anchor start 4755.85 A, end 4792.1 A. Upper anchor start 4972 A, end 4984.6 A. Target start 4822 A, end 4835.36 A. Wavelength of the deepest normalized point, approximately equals 4834.80 A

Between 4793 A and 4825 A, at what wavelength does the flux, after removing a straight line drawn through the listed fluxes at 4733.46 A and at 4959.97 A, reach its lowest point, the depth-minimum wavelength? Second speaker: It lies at 4807.05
